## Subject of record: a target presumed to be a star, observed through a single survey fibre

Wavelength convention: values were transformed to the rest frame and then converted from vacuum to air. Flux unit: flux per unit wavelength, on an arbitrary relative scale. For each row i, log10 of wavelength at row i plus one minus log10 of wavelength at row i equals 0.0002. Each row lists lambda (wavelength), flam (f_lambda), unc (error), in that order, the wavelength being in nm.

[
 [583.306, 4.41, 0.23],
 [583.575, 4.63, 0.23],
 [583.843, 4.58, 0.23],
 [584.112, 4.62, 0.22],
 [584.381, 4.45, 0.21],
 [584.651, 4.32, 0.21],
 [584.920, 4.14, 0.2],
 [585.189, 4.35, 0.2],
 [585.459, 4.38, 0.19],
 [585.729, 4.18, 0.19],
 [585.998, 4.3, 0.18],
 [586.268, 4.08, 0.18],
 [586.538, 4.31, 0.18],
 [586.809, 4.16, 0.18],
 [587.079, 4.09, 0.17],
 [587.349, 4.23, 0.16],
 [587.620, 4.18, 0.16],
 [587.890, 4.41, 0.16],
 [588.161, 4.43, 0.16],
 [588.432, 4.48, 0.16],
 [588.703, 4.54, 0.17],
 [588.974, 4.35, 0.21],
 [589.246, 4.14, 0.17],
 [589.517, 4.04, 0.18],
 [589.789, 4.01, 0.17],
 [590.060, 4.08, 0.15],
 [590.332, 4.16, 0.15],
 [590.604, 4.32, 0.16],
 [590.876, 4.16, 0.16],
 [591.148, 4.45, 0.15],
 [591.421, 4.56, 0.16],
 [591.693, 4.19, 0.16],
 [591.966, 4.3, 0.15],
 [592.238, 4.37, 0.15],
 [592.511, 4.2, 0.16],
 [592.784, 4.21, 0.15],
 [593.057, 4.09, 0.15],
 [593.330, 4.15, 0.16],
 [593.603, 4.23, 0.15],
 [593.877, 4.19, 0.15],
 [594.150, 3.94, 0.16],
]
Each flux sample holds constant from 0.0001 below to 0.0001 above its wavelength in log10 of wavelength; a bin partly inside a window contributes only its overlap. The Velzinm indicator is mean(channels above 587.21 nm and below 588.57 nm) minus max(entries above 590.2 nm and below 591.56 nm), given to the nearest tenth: -0.2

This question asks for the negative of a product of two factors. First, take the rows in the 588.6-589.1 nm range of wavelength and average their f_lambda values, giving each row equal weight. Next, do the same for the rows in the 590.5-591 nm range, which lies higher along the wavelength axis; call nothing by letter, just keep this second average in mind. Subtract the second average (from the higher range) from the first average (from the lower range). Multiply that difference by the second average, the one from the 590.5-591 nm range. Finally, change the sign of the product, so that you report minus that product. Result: -0.9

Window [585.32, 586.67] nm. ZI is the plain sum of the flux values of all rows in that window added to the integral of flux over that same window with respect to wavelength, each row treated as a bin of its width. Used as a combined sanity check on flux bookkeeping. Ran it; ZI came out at 27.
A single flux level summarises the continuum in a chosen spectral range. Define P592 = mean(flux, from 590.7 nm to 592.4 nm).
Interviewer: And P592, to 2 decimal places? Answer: 4.34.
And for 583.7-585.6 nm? 4.41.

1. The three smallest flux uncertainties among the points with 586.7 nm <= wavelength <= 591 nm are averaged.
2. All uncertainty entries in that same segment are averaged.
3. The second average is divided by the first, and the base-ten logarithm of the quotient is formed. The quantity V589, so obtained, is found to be 0.037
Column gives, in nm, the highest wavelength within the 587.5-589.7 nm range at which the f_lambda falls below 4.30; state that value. 589.517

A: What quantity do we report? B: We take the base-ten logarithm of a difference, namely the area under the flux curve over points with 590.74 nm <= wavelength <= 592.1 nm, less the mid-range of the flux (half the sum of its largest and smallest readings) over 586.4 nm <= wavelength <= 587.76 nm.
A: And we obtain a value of 0.23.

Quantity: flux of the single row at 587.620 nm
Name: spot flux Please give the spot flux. 4.18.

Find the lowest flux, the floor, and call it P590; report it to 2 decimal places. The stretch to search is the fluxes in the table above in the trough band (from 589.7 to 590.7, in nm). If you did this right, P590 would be 4.01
